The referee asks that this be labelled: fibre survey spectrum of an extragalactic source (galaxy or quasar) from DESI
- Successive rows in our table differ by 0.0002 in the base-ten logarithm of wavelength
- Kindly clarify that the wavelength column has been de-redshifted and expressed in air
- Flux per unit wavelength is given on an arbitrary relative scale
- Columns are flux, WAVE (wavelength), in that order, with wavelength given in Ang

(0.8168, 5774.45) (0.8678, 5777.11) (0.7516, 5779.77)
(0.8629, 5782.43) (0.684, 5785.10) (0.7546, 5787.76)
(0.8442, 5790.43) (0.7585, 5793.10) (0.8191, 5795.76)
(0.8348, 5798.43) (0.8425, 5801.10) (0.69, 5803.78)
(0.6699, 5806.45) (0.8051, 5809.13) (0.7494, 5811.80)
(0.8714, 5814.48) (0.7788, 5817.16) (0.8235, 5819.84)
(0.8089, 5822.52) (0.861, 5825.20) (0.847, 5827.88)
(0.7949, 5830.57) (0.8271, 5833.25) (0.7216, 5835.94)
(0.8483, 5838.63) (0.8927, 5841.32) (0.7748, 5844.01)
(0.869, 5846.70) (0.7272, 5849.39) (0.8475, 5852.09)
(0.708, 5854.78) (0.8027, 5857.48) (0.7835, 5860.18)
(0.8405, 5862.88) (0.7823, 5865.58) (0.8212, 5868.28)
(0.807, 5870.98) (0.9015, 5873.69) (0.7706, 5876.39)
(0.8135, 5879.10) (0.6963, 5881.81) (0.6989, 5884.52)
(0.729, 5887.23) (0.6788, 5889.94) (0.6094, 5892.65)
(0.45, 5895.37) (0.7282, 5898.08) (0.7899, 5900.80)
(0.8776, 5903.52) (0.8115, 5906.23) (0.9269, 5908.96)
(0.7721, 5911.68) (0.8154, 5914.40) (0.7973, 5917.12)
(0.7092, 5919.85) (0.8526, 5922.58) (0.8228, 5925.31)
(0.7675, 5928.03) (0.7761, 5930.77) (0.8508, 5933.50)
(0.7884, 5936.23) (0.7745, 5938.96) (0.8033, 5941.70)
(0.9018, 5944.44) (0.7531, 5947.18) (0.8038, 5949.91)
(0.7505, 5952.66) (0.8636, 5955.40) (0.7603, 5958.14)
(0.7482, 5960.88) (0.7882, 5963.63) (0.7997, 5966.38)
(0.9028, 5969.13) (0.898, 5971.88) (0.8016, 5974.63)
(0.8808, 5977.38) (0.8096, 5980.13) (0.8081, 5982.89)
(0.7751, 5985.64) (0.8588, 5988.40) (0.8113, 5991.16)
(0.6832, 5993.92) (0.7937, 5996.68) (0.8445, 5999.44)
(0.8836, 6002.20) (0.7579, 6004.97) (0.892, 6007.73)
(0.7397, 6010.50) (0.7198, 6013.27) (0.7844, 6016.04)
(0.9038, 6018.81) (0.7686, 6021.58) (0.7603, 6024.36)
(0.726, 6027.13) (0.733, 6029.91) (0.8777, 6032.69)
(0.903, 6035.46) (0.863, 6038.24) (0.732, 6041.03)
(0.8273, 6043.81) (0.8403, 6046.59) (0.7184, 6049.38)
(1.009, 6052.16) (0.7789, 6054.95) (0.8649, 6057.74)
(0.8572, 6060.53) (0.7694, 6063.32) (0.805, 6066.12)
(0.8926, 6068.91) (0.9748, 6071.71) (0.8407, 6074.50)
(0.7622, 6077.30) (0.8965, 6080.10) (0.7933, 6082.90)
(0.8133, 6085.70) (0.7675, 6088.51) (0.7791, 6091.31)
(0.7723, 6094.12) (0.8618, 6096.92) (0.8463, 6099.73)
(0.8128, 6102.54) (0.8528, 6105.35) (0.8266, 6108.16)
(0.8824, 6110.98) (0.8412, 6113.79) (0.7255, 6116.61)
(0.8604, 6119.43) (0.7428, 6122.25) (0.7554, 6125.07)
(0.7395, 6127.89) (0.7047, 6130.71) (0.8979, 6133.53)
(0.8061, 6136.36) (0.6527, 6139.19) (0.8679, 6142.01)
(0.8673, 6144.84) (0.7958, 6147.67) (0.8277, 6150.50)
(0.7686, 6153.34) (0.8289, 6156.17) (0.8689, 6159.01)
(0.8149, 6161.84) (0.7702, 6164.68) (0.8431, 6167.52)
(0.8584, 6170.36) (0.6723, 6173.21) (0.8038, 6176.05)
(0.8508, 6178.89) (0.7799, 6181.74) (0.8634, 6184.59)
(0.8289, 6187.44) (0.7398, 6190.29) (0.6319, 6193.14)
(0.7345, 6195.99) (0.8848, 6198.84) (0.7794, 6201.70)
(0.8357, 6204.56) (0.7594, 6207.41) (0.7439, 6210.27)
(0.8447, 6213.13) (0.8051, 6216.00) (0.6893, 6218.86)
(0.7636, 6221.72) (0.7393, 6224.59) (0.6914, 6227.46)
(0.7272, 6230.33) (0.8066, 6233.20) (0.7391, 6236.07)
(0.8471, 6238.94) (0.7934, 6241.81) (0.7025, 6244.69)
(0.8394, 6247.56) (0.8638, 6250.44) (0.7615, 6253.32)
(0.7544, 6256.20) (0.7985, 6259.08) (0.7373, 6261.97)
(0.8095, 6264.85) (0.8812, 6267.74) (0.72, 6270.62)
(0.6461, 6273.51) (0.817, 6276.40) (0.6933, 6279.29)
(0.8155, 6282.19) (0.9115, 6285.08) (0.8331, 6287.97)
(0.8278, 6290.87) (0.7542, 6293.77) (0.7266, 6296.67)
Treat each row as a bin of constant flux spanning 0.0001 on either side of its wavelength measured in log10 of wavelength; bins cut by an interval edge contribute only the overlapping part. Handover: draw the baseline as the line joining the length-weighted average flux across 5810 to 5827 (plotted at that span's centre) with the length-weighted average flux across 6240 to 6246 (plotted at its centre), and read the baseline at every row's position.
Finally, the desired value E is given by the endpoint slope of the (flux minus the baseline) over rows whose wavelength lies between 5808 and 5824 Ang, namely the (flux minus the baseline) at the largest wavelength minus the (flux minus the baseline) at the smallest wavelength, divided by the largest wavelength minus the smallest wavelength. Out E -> 0.000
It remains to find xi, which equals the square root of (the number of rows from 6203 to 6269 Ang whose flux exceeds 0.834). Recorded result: 2.4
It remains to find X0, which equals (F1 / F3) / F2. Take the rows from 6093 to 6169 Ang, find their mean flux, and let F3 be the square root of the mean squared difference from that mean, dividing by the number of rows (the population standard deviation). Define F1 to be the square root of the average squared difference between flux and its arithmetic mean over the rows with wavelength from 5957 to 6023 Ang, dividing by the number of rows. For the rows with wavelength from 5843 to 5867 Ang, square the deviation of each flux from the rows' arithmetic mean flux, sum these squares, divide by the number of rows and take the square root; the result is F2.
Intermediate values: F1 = 0.061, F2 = 0.05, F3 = 0.059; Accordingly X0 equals 20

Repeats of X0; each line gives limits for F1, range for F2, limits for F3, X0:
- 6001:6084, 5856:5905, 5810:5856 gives 13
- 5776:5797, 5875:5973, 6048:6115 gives 11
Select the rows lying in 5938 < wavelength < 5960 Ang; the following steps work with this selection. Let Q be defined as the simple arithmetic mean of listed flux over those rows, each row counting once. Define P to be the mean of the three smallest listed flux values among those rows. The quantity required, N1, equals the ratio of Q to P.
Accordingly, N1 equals 1.06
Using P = 0.755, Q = 0.80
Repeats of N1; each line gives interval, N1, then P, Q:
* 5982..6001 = 1.06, 0.751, 0.80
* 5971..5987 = 1.04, 0.795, 0.83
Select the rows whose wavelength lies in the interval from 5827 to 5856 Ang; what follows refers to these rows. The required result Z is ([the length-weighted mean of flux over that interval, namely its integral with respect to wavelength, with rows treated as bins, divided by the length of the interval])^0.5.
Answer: 0.897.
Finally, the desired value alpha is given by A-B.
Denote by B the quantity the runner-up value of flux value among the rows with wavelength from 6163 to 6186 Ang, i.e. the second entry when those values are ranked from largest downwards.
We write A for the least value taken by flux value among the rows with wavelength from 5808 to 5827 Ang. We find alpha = -0.109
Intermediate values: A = 0.7494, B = 0.8584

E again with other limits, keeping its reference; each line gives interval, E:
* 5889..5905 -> 0.015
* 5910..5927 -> 0.004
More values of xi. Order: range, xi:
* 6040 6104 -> 3.2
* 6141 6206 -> 3.0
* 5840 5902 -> 2.2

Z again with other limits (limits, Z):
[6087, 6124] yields 0.901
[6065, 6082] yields 0.928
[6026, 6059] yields 0.907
